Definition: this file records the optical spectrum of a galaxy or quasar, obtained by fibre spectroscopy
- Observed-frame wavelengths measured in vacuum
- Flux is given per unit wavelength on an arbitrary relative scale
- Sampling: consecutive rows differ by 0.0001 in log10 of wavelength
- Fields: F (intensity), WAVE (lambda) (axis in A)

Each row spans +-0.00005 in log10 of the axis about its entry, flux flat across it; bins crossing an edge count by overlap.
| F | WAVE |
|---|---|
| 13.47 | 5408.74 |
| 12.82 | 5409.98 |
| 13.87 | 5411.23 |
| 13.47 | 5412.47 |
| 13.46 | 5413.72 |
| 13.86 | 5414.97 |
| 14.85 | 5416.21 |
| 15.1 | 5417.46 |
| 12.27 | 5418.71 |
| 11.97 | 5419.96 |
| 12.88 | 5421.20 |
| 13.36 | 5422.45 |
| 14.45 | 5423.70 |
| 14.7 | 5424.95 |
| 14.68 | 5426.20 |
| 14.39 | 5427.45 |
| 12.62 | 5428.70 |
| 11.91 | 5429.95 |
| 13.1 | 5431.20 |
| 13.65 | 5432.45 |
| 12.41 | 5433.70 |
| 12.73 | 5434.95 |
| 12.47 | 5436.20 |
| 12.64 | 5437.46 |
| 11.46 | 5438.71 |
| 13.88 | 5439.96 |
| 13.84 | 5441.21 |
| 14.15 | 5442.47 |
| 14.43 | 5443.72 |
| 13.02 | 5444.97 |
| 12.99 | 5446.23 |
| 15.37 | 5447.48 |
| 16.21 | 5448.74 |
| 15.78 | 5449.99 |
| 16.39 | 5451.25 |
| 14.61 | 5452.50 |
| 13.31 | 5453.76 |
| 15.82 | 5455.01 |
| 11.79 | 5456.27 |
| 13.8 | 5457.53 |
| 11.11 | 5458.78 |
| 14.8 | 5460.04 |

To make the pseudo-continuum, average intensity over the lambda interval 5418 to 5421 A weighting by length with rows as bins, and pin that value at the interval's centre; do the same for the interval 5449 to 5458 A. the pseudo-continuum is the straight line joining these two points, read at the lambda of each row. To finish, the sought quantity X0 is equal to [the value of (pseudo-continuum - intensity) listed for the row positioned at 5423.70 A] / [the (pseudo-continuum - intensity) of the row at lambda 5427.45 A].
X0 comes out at 1.2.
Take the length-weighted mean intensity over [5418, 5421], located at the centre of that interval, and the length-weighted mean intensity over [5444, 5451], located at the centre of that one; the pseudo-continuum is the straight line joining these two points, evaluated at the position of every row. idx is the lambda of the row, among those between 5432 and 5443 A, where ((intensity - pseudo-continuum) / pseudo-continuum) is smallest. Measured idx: 5438.71 A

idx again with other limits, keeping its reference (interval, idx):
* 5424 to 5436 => 5429.95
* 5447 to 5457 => 5456.27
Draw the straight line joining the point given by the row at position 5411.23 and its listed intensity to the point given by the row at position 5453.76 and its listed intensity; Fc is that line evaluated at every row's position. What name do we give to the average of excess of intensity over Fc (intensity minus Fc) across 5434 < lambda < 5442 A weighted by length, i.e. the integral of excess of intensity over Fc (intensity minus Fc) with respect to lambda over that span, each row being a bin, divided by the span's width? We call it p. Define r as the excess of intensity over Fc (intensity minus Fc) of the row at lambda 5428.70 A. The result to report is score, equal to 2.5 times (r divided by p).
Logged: 4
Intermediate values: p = -0.7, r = -1.0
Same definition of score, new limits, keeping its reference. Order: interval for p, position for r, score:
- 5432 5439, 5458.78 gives 6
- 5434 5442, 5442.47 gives -3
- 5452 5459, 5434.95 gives -9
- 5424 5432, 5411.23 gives 0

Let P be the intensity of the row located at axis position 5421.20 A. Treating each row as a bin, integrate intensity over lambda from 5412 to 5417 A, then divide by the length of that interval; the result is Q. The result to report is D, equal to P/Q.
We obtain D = 0.92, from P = 12.88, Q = 14.0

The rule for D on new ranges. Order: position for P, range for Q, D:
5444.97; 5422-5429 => 0.92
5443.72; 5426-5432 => 1.09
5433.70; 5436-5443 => 0.95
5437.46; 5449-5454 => 0.83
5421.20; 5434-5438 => 1.02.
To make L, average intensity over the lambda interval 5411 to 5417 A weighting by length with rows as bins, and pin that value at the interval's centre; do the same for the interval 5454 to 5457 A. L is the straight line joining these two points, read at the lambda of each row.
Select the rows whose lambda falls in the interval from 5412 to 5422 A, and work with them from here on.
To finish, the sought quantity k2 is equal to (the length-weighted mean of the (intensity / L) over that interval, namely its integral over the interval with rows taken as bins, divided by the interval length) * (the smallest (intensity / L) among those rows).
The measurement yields 0.832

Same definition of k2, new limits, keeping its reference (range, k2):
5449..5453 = 1.213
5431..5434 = 0.849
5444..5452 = 1.022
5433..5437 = 0.813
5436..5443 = 0.785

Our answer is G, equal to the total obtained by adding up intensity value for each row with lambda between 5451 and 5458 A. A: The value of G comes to 85.7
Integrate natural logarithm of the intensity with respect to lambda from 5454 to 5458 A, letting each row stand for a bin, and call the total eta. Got 10.45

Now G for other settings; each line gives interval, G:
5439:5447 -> 82.3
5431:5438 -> 77.0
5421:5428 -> 84.5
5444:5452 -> 89.8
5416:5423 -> 80.4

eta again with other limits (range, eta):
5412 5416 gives 10.48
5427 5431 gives 10.23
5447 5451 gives 11.04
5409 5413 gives 10.40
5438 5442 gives 10.27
